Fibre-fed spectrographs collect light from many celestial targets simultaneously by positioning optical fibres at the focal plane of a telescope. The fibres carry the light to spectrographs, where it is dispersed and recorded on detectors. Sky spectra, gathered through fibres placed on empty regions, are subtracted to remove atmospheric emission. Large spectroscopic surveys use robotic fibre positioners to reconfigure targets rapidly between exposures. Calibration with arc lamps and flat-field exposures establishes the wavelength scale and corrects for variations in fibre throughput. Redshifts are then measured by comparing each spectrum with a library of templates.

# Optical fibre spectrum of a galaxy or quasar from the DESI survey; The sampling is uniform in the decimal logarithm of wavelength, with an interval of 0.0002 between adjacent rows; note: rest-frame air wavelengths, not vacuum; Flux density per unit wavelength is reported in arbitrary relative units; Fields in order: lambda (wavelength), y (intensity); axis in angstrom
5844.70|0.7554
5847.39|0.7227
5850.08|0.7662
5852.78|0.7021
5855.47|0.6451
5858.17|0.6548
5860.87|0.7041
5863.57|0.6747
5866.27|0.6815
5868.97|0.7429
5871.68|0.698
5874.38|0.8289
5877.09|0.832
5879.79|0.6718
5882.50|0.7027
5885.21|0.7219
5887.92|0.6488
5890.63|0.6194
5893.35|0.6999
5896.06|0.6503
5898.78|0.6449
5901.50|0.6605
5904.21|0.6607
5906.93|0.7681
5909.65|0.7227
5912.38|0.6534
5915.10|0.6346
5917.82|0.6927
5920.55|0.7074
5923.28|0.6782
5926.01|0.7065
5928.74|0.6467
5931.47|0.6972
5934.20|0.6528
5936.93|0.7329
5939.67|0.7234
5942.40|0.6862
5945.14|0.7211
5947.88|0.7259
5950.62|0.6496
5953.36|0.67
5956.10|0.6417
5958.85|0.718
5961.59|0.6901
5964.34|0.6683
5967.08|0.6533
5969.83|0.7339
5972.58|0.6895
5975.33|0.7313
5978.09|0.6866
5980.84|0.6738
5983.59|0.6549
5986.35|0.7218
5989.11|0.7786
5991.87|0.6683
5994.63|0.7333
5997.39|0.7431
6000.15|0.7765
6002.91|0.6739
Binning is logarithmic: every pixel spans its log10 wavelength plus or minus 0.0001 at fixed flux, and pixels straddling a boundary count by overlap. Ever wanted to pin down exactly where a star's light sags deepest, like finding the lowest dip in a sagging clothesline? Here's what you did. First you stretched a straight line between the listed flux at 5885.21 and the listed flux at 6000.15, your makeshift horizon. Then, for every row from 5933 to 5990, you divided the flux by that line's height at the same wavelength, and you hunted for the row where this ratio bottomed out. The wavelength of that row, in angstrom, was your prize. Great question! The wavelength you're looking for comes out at 5956.10 angstrom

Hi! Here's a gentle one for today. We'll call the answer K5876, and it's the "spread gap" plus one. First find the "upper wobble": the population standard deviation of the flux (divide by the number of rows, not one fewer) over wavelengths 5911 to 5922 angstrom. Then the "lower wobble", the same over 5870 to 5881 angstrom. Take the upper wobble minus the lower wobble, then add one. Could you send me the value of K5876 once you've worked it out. 0.96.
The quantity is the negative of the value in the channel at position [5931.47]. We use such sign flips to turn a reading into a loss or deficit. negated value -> -0.70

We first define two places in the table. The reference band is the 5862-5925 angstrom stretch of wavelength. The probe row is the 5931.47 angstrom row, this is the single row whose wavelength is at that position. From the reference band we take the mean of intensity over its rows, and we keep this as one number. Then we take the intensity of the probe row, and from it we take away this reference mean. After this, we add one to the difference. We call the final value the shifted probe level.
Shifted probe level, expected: 1.00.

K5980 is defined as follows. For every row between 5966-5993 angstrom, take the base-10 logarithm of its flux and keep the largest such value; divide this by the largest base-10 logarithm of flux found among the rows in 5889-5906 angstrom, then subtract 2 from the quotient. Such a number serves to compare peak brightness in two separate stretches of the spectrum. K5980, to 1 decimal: -1.3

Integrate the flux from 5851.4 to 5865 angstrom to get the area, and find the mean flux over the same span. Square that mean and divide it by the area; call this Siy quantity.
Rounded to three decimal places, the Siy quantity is 0.050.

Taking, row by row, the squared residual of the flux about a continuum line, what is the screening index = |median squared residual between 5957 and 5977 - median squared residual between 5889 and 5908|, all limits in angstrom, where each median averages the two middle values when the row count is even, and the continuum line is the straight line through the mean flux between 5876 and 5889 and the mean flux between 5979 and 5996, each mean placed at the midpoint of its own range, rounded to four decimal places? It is 0.0024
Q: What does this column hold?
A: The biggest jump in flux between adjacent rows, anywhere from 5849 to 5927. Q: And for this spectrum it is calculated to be 0.16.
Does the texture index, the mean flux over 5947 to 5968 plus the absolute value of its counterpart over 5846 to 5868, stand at 1.37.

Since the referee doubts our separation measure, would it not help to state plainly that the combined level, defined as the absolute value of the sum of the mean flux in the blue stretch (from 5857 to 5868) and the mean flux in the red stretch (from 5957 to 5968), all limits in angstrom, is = 1.36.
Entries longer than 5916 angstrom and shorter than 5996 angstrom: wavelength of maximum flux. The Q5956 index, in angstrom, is 5989.11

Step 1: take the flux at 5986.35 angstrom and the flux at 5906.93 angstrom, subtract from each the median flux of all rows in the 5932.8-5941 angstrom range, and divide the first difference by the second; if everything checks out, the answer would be 0.0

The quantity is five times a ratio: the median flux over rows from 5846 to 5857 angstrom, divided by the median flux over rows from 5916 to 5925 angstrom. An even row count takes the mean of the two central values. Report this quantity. 5.1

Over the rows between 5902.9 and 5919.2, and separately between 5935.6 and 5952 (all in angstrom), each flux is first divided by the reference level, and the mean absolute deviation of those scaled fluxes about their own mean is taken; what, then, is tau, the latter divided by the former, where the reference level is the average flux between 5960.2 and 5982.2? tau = 0.66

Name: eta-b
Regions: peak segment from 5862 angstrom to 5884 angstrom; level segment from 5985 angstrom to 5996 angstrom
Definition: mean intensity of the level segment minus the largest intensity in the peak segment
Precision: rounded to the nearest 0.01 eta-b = -0.11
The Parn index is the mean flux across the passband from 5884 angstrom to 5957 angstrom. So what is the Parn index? 0.682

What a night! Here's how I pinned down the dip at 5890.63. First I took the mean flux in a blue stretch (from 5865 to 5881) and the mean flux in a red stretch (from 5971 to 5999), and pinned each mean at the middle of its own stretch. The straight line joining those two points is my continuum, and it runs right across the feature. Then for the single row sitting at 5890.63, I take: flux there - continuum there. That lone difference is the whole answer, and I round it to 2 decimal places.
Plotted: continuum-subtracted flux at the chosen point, -0.12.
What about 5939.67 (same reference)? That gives 0.00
